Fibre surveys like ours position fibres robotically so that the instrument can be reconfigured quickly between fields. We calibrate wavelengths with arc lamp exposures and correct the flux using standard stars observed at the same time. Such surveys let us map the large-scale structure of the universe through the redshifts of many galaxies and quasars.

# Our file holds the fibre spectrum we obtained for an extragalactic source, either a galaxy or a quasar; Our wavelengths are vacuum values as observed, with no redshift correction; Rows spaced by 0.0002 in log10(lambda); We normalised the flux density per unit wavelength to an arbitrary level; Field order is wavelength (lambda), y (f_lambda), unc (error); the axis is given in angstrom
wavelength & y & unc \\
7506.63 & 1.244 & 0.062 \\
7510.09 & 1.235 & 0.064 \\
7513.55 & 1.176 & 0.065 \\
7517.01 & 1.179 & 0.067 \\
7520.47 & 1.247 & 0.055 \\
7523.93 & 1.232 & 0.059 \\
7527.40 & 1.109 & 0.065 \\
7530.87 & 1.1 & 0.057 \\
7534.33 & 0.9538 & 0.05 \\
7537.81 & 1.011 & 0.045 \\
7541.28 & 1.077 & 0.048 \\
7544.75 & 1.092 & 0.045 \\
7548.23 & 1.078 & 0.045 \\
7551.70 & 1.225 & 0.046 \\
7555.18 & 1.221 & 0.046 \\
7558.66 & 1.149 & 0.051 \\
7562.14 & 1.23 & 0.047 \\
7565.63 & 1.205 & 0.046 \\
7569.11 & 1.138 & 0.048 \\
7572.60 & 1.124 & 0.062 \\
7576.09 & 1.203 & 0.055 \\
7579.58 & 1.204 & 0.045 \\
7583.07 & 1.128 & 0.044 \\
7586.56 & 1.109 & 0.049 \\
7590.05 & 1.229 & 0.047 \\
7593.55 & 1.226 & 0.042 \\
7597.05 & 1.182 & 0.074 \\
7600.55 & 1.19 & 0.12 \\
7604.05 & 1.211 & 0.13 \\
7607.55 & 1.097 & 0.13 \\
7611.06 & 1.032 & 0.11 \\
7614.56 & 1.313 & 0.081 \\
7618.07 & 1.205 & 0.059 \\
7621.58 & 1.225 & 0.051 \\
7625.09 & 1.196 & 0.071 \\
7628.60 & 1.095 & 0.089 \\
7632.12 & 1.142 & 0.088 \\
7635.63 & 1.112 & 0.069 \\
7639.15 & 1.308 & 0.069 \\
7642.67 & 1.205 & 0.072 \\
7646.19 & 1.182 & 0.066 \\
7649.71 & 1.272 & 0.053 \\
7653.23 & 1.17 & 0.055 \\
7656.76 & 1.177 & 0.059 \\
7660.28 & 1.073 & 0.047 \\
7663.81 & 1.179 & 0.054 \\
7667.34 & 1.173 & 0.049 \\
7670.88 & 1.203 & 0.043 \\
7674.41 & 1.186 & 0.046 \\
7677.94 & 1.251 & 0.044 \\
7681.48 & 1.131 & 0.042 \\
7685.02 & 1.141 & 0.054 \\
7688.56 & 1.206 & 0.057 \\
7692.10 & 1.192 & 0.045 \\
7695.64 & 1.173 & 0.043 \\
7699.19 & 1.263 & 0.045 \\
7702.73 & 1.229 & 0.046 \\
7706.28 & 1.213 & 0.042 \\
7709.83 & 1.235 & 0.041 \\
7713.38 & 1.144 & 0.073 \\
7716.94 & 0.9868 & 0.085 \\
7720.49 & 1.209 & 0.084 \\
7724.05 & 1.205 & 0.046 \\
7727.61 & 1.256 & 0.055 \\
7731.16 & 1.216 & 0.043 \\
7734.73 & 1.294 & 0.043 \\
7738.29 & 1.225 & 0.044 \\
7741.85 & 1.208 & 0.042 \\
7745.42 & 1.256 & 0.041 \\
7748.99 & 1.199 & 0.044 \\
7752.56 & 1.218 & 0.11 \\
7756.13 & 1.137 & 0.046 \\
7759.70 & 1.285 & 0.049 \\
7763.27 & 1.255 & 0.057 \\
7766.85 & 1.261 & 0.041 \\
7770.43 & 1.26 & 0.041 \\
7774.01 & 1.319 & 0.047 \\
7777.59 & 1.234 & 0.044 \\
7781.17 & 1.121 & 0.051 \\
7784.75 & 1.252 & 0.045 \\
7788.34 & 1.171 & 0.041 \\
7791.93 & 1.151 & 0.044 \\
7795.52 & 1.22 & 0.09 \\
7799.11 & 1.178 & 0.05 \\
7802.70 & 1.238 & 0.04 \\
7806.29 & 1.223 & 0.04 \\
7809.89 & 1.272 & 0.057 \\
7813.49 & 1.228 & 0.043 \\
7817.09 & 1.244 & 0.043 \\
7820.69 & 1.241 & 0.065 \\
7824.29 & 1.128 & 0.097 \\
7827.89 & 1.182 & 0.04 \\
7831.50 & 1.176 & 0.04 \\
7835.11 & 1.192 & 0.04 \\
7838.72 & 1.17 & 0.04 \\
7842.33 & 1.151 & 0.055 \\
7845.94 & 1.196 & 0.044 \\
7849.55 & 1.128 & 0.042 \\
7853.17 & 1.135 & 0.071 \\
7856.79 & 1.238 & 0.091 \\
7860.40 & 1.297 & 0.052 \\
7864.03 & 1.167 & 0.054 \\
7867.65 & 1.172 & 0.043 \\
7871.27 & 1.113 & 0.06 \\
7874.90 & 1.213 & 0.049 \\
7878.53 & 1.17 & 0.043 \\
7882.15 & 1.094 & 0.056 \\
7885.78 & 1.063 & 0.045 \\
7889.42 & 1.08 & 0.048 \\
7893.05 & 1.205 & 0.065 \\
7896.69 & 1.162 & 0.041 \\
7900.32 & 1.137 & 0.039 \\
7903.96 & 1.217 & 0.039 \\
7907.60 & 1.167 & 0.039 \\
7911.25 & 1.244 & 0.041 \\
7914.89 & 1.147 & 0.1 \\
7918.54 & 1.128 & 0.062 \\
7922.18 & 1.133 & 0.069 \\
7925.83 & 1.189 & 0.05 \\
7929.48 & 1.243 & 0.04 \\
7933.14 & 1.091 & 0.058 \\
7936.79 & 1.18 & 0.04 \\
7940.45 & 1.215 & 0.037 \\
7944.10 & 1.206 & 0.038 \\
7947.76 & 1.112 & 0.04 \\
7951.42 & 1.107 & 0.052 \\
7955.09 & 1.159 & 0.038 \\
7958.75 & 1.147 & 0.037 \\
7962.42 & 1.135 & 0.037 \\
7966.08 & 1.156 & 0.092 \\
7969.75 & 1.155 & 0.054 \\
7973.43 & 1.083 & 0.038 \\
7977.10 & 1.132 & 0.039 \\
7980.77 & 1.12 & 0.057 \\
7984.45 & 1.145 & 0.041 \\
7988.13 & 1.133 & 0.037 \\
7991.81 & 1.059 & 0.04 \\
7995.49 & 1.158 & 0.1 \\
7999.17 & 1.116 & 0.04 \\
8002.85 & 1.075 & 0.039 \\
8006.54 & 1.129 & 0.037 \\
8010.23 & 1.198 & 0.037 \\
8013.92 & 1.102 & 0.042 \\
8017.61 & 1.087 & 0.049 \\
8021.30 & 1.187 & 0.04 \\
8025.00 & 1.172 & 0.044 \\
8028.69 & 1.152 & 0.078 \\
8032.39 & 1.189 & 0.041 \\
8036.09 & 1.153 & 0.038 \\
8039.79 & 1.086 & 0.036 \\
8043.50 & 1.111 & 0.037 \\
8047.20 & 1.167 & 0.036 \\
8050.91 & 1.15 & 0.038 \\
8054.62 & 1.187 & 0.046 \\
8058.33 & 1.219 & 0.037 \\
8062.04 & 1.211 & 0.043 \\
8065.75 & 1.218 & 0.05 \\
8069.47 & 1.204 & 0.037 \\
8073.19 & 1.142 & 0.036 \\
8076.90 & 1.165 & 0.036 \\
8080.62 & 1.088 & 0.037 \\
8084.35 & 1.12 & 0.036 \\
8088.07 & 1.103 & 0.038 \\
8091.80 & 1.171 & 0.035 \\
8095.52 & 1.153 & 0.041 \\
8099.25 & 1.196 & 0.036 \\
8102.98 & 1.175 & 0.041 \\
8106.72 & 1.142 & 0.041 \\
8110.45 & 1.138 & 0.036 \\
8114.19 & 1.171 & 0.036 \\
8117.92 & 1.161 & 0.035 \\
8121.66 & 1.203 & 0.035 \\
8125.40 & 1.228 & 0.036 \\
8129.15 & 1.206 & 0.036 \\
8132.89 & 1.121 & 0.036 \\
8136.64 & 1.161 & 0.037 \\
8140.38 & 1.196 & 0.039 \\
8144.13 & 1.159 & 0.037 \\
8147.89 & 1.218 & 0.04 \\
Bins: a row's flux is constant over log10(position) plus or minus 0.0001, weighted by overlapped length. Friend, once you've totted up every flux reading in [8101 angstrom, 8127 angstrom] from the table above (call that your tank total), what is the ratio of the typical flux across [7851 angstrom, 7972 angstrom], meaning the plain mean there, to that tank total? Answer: 0.14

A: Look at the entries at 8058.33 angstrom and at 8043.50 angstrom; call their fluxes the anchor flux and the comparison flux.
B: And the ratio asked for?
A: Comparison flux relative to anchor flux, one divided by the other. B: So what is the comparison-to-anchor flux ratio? 0.91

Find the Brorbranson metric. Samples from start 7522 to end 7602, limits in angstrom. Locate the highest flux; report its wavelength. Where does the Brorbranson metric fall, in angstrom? 7523.93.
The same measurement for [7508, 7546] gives 7520.47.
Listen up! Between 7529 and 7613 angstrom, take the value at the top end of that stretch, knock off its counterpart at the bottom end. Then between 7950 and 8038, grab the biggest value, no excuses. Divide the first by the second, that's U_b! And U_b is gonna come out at -0.057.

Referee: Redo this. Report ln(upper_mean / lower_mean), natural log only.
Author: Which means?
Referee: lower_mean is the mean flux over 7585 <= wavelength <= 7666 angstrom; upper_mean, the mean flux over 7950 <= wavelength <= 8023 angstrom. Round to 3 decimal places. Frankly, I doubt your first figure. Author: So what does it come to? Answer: -0.044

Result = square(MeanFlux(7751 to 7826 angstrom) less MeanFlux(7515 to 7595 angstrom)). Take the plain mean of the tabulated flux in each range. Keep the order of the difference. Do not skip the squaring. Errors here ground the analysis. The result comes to 0.0049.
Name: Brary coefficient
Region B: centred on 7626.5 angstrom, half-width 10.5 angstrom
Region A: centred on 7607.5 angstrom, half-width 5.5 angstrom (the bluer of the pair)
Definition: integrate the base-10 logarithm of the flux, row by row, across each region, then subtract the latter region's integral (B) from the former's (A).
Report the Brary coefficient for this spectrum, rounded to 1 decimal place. -0.9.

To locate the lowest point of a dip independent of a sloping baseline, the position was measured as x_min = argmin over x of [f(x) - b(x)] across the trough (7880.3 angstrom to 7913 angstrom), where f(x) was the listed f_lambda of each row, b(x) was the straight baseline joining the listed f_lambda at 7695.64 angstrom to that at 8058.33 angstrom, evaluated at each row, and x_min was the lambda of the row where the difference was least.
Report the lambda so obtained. 7885.78 angstrom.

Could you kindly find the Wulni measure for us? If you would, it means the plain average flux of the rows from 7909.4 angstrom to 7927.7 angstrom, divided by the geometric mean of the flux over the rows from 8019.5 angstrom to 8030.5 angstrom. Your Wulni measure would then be 1.00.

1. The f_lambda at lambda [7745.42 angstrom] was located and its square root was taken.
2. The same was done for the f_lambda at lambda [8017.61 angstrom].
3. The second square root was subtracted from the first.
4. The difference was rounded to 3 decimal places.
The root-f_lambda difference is 0.078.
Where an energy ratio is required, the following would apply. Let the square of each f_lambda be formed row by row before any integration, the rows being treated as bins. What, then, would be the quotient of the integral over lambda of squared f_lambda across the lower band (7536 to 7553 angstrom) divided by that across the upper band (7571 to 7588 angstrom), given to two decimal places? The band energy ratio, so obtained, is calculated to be 0.90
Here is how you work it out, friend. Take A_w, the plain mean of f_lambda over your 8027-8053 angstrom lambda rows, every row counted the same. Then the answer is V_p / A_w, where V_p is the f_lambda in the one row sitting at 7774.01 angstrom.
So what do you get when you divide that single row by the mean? 1.15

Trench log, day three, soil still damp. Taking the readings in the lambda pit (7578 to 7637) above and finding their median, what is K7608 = 1.19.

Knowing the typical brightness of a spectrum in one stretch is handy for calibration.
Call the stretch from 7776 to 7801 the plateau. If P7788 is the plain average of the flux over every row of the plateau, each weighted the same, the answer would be 1.19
